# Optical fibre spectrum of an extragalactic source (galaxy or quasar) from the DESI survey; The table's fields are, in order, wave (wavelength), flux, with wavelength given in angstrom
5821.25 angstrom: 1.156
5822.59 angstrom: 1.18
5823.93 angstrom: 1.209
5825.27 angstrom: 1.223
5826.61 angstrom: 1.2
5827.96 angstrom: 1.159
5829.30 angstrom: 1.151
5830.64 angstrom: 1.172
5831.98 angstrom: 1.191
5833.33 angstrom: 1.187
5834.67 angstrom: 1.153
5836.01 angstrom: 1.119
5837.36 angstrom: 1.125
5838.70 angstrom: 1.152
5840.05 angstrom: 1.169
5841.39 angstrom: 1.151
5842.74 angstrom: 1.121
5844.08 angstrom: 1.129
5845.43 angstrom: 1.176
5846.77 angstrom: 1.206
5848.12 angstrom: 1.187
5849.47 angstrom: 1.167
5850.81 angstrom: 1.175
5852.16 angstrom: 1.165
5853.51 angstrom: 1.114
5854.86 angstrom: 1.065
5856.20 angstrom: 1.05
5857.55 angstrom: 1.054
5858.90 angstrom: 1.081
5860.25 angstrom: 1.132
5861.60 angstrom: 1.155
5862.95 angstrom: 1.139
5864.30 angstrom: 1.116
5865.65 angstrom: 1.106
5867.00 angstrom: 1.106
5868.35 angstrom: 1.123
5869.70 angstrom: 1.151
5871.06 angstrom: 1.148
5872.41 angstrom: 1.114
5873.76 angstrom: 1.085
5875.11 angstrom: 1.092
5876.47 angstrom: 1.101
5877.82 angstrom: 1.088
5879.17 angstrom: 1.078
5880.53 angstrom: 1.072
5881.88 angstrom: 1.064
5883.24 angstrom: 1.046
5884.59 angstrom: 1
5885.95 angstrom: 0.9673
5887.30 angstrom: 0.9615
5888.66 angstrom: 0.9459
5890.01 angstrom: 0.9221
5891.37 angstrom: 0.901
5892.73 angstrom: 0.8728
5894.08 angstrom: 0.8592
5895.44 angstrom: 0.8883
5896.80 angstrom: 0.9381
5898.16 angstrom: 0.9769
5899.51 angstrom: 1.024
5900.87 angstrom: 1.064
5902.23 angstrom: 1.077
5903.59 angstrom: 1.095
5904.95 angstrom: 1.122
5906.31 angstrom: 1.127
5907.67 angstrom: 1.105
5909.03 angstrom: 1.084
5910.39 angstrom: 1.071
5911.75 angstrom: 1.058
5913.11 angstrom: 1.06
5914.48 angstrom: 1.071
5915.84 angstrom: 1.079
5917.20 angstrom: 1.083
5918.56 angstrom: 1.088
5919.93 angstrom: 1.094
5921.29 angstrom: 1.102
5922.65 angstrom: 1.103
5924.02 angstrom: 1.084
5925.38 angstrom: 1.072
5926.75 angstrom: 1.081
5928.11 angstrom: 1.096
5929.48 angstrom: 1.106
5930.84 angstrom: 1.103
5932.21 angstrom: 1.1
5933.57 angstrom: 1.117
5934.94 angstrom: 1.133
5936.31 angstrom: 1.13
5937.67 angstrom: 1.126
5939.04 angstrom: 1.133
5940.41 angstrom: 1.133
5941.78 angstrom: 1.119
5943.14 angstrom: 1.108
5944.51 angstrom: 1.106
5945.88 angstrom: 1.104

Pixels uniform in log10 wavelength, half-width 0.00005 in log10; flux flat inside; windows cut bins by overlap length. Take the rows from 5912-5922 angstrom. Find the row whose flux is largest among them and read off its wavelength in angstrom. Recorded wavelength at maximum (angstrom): 5921.29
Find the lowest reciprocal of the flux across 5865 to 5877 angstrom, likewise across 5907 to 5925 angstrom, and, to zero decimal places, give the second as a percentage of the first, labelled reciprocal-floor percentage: 104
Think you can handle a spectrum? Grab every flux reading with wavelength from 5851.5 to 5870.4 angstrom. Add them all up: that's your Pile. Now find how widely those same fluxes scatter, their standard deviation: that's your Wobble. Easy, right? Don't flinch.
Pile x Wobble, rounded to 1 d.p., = 0.6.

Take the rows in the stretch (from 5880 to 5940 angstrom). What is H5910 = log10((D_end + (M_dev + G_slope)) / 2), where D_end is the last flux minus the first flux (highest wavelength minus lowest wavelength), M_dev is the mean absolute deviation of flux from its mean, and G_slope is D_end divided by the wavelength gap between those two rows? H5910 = -1.2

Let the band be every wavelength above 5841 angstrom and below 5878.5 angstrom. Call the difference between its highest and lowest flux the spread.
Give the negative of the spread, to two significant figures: -0.16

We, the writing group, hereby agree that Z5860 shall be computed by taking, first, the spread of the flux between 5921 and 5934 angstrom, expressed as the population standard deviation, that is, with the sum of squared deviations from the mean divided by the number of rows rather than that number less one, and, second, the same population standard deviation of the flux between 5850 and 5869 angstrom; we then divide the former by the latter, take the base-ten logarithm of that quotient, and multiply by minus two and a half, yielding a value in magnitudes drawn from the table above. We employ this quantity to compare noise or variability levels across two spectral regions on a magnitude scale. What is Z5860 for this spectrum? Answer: 1.2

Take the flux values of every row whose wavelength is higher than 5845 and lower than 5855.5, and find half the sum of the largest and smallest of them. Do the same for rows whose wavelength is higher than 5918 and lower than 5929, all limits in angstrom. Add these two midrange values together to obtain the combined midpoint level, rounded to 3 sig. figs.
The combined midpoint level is 2.22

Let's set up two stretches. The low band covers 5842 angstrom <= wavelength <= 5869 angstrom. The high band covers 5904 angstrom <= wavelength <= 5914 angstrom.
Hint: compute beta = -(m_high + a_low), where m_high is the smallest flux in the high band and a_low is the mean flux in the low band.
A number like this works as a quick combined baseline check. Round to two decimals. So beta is -2.19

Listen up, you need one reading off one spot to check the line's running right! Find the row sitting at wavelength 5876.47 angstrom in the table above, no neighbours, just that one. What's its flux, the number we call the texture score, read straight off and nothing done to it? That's 1.101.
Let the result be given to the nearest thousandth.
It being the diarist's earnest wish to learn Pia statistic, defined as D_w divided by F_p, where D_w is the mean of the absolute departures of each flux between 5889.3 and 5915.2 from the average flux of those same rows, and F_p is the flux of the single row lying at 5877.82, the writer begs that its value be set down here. 0.073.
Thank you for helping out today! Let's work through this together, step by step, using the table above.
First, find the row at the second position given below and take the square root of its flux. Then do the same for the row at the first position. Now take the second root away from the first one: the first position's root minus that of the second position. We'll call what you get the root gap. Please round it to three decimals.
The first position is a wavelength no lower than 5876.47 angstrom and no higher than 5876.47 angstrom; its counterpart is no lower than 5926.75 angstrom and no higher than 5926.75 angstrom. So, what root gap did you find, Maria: 0.010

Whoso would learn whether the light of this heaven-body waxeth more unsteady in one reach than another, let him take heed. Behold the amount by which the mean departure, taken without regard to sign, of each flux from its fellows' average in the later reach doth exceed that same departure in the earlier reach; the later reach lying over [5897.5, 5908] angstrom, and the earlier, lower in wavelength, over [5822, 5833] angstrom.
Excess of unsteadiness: 0.02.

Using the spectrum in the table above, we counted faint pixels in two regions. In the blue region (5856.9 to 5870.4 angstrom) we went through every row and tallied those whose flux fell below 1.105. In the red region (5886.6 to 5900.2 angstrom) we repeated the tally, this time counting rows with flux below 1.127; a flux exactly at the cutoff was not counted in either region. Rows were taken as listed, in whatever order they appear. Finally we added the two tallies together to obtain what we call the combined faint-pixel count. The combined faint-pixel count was 12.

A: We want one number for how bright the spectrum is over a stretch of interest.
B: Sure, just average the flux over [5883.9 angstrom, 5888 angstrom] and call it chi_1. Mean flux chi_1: 0.98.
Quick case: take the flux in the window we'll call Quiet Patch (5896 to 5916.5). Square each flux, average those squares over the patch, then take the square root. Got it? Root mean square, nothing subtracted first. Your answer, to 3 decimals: 1.065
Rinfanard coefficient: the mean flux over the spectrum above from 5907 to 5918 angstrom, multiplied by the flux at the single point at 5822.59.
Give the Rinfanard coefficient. 1.27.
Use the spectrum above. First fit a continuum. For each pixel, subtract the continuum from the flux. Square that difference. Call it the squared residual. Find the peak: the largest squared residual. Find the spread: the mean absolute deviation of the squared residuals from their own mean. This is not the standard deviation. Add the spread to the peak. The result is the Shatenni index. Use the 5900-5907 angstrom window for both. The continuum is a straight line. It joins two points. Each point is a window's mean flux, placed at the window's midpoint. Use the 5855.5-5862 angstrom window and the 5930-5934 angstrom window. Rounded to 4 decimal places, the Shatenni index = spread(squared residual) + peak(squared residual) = 0.0017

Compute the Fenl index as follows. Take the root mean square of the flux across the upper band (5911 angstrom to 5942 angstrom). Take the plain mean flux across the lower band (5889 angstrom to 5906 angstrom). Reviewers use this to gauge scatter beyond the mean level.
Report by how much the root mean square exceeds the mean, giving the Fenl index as 0.12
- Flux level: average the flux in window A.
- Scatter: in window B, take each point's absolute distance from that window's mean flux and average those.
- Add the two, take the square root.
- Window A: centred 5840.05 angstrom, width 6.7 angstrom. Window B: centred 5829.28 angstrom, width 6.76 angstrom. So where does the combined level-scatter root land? 1.08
